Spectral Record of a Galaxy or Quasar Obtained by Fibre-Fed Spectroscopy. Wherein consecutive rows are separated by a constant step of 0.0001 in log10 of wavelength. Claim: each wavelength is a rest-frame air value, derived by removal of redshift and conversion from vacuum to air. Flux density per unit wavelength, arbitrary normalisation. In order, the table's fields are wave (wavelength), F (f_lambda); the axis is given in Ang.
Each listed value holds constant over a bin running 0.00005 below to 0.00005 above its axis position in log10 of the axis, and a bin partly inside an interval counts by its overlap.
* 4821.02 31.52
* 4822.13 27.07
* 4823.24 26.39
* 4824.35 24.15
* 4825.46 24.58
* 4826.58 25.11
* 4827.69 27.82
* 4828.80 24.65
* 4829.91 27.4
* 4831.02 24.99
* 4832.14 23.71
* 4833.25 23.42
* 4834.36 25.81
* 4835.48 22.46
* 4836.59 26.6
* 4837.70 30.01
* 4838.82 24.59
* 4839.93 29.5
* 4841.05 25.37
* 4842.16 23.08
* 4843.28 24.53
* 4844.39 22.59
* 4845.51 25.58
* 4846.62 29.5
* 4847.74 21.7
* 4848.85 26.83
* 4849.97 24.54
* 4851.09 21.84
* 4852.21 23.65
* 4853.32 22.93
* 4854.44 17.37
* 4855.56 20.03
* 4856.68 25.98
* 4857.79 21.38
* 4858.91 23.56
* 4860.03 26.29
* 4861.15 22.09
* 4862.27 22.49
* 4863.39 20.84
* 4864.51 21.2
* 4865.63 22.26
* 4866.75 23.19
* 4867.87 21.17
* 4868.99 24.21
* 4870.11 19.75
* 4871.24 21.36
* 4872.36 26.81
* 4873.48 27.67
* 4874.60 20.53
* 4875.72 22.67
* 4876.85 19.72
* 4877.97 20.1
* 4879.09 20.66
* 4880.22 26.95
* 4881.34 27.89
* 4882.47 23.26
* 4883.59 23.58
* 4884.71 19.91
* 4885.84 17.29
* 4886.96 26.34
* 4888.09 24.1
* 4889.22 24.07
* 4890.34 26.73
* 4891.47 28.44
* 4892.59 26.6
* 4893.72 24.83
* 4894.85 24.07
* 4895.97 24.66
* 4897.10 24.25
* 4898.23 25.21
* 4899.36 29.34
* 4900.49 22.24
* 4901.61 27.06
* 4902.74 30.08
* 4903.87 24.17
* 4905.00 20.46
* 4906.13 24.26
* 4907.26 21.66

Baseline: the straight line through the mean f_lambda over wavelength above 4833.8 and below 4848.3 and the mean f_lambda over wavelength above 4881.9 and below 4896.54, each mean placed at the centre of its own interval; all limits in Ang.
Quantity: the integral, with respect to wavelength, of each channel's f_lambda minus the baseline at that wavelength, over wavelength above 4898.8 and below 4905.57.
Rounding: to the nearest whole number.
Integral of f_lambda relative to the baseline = 12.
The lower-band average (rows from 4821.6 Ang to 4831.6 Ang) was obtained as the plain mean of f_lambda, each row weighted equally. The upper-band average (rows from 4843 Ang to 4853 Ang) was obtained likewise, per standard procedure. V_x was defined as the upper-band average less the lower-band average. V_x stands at -1.3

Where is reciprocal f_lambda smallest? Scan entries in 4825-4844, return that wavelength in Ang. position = 4837.70 Ang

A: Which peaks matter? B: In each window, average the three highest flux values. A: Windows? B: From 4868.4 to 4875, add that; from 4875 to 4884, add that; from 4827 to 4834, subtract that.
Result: 25.6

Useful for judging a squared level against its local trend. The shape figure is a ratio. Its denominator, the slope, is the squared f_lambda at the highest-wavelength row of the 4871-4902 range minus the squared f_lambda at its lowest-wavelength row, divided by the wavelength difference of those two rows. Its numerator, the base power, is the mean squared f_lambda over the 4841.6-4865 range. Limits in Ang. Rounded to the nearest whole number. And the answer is 60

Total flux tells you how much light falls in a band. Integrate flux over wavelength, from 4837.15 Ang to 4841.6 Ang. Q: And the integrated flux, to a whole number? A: 122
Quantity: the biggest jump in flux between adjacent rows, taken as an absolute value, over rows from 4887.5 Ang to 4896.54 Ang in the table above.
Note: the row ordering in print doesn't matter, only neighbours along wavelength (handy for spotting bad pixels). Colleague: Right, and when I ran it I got 2.7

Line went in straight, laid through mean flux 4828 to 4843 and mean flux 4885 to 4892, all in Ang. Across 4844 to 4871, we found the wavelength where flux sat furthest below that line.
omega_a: 4854.44 Ang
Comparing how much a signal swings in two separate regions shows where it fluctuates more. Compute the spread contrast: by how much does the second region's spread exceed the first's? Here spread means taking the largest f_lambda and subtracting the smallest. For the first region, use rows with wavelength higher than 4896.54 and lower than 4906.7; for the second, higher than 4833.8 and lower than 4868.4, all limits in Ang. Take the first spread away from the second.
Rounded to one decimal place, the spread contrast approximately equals 3.0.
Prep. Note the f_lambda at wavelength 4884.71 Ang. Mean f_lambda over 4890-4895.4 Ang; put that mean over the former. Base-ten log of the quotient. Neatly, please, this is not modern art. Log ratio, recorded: 0.12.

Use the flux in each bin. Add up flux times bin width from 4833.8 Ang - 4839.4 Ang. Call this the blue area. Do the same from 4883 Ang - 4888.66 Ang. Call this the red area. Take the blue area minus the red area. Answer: 19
